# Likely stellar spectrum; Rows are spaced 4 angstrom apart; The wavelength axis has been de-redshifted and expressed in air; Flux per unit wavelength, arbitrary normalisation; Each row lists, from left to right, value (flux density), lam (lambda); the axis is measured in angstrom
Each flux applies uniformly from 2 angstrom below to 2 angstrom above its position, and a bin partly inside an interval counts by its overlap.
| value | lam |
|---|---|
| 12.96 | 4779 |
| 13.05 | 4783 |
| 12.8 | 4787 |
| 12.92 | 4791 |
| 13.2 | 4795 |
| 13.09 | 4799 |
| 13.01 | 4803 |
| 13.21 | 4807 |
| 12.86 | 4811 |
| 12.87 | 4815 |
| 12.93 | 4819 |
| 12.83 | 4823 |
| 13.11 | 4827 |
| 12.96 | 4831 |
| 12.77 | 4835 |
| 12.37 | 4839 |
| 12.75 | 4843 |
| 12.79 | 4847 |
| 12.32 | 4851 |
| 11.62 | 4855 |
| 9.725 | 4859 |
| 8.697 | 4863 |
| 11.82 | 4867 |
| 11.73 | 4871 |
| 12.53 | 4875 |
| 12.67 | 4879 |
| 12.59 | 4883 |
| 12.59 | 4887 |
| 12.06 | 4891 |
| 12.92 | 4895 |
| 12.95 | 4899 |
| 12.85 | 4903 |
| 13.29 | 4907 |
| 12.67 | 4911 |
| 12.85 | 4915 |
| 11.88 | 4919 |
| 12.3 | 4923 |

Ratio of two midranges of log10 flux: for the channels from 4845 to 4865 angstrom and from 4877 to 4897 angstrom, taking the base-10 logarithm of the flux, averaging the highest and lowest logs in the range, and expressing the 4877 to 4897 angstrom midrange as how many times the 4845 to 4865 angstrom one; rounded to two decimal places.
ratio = 1.07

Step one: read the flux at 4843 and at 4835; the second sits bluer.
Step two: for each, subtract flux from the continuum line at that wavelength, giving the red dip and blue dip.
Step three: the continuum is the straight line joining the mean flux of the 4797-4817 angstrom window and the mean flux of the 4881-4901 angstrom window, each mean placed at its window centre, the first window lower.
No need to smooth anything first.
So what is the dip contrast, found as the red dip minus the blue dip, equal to 0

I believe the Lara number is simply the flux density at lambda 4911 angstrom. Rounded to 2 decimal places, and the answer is 12.67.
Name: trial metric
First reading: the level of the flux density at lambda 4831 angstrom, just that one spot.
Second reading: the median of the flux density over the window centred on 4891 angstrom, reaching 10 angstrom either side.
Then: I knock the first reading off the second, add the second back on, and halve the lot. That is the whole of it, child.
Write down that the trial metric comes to 6.11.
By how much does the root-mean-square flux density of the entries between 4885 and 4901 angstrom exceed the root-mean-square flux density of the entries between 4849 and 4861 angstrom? 1.4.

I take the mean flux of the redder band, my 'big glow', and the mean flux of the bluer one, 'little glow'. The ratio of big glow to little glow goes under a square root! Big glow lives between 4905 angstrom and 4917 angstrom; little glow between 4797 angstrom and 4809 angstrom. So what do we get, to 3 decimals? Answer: 0.994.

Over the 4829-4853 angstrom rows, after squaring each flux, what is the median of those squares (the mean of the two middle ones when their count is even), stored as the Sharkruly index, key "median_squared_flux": 163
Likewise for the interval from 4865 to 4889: 158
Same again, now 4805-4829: 166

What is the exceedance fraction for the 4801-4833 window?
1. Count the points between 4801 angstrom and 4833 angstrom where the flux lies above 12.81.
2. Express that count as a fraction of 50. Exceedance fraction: 0.16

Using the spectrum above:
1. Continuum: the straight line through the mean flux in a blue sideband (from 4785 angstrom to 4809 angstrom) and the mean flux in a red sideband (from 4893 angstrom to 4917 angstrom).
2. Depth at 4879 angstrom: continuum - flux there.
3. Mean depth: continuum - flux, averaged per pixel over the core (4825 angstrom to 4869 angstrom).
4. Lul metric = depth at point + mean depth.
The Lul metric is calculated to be 1.4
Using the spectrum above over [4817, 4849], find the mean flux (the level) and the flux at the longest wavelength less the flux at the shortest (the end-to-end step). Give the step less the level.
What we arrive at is -13.0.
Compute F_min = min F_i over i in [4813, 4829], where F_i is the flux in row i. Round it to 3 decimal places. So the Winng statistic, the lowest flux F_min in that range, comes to 12.830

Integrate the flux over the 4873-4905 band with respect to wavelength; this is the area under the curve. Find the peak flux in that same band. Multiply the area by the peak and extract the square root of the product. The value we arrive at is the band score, 72.4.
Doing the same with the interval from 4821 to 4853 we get 73.1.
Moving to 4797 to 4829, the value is 74.1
